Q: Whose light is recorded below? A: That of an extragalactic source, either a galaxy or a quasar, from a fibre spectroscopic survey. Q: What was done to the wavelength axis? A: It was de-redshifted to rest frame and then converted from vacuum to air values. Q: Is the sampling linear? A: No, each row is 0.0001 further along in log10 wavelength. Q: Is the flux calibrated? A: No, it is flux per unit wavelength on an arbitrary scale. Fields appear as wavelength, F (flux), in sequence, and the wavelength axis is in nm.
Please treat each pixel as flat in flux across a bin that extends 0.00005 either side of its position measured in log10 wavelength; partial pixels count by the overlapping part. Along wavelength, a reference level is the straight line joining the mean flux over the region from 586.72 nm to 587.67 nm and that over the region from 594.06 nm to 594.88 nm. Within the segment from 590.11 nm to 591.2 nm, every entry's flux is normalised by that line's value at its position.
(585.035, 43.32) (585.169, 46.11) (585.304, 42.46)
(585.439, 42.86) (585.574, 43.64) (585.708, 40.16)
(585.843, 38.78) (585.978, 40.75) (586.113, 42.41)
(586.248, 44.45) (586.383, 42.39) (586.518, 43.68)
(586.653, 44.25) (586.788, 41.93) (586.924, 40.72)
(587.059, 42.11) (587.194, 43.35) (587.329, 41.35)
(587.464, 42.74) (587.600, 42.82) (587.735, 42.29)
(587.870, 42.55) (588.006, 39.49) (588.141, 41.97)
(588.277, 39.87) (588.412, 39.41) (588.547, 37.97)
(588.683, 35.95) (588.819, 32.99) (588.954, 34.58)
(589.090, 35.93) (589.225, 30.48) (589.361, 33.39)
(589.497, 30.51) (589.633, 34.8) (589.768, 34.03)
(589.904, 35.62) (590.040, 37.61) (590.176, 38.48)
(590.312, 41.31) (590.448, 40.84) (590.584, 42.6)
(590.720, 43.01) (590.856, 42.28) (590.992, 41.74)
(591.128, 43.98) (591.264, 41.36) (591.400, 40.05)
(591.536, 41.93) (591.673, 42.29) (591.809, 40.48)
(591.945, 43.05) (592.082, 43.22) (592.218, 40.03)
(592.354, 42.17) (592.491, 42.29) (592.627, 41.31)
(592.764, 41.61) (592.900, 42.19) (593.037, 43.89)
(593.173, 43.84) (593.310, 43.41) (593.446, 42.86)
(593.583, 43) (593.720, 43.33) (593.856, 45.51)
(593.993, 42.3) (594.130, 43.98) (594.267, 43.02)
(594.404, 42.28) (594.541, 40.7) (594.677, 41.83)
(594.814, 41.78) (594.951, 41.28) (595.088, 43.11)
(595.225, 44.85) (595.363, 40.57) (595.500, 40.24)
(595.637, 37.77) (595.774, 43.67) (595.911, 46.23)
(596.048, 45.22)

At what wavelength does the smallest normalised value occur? 590.176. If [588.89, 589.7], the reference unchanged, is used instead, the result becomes 589.225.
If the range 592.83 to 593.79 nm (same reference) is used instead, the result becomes 592.900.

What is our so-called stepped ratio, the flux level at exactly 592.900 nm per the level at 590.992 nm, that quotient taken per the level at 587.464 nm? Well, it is 0.0236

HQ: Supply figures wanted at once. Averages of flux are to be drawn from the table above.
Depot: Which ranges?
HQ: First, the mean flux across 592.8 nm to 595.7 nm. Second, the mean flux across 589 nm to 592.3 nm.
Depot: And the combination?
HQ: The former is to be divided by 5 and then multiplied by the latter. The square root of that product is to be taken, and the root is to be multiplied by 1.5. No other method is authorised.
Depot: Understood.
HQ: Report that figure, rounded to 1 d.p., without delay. 27.3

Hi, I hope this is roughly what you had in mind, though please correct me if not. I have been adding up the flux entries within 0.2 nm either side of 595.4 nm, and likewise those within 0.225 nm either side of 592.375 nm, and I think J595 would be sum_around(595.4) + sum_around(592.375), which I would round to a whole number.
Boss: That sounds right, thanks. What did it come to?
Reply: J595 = 250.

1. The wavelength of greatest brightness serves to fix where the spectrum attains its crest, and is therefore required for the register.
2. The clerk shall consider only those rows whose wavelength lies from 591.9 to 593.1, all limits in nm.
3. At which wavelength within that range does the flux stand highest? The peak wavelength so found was 593.037 nm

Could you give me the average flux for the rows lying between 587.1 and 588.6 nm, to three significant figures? 41.3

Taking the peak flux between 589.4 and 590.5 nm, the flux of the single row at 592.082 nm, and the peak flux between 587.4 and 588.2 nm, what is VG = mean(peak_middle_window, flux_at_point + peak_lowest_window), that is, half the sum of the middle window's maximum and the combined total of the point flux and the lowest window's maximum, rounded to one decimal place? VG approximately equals 63.7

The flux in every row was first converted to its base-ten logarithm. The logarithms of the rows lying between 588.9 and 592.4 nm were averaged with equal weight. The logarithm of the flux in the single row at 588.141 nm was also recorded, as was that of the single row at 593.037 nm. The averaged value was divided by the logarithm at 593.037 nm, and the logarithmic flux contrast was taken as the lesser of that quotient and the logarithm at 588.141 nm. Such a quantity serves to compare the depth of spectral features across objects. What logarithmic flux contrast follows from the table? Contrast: 0.968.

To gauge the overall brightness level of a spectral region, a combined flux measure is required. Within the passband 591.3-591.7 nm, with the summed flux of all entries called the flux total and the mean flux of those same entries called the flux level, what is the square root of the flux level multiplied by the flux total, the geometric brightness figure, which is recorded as 72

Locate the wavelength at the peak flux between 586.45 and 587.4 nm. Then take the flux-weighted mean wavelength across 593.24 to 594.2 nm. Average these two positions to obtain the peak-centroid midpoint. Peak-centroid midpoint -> 590.19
